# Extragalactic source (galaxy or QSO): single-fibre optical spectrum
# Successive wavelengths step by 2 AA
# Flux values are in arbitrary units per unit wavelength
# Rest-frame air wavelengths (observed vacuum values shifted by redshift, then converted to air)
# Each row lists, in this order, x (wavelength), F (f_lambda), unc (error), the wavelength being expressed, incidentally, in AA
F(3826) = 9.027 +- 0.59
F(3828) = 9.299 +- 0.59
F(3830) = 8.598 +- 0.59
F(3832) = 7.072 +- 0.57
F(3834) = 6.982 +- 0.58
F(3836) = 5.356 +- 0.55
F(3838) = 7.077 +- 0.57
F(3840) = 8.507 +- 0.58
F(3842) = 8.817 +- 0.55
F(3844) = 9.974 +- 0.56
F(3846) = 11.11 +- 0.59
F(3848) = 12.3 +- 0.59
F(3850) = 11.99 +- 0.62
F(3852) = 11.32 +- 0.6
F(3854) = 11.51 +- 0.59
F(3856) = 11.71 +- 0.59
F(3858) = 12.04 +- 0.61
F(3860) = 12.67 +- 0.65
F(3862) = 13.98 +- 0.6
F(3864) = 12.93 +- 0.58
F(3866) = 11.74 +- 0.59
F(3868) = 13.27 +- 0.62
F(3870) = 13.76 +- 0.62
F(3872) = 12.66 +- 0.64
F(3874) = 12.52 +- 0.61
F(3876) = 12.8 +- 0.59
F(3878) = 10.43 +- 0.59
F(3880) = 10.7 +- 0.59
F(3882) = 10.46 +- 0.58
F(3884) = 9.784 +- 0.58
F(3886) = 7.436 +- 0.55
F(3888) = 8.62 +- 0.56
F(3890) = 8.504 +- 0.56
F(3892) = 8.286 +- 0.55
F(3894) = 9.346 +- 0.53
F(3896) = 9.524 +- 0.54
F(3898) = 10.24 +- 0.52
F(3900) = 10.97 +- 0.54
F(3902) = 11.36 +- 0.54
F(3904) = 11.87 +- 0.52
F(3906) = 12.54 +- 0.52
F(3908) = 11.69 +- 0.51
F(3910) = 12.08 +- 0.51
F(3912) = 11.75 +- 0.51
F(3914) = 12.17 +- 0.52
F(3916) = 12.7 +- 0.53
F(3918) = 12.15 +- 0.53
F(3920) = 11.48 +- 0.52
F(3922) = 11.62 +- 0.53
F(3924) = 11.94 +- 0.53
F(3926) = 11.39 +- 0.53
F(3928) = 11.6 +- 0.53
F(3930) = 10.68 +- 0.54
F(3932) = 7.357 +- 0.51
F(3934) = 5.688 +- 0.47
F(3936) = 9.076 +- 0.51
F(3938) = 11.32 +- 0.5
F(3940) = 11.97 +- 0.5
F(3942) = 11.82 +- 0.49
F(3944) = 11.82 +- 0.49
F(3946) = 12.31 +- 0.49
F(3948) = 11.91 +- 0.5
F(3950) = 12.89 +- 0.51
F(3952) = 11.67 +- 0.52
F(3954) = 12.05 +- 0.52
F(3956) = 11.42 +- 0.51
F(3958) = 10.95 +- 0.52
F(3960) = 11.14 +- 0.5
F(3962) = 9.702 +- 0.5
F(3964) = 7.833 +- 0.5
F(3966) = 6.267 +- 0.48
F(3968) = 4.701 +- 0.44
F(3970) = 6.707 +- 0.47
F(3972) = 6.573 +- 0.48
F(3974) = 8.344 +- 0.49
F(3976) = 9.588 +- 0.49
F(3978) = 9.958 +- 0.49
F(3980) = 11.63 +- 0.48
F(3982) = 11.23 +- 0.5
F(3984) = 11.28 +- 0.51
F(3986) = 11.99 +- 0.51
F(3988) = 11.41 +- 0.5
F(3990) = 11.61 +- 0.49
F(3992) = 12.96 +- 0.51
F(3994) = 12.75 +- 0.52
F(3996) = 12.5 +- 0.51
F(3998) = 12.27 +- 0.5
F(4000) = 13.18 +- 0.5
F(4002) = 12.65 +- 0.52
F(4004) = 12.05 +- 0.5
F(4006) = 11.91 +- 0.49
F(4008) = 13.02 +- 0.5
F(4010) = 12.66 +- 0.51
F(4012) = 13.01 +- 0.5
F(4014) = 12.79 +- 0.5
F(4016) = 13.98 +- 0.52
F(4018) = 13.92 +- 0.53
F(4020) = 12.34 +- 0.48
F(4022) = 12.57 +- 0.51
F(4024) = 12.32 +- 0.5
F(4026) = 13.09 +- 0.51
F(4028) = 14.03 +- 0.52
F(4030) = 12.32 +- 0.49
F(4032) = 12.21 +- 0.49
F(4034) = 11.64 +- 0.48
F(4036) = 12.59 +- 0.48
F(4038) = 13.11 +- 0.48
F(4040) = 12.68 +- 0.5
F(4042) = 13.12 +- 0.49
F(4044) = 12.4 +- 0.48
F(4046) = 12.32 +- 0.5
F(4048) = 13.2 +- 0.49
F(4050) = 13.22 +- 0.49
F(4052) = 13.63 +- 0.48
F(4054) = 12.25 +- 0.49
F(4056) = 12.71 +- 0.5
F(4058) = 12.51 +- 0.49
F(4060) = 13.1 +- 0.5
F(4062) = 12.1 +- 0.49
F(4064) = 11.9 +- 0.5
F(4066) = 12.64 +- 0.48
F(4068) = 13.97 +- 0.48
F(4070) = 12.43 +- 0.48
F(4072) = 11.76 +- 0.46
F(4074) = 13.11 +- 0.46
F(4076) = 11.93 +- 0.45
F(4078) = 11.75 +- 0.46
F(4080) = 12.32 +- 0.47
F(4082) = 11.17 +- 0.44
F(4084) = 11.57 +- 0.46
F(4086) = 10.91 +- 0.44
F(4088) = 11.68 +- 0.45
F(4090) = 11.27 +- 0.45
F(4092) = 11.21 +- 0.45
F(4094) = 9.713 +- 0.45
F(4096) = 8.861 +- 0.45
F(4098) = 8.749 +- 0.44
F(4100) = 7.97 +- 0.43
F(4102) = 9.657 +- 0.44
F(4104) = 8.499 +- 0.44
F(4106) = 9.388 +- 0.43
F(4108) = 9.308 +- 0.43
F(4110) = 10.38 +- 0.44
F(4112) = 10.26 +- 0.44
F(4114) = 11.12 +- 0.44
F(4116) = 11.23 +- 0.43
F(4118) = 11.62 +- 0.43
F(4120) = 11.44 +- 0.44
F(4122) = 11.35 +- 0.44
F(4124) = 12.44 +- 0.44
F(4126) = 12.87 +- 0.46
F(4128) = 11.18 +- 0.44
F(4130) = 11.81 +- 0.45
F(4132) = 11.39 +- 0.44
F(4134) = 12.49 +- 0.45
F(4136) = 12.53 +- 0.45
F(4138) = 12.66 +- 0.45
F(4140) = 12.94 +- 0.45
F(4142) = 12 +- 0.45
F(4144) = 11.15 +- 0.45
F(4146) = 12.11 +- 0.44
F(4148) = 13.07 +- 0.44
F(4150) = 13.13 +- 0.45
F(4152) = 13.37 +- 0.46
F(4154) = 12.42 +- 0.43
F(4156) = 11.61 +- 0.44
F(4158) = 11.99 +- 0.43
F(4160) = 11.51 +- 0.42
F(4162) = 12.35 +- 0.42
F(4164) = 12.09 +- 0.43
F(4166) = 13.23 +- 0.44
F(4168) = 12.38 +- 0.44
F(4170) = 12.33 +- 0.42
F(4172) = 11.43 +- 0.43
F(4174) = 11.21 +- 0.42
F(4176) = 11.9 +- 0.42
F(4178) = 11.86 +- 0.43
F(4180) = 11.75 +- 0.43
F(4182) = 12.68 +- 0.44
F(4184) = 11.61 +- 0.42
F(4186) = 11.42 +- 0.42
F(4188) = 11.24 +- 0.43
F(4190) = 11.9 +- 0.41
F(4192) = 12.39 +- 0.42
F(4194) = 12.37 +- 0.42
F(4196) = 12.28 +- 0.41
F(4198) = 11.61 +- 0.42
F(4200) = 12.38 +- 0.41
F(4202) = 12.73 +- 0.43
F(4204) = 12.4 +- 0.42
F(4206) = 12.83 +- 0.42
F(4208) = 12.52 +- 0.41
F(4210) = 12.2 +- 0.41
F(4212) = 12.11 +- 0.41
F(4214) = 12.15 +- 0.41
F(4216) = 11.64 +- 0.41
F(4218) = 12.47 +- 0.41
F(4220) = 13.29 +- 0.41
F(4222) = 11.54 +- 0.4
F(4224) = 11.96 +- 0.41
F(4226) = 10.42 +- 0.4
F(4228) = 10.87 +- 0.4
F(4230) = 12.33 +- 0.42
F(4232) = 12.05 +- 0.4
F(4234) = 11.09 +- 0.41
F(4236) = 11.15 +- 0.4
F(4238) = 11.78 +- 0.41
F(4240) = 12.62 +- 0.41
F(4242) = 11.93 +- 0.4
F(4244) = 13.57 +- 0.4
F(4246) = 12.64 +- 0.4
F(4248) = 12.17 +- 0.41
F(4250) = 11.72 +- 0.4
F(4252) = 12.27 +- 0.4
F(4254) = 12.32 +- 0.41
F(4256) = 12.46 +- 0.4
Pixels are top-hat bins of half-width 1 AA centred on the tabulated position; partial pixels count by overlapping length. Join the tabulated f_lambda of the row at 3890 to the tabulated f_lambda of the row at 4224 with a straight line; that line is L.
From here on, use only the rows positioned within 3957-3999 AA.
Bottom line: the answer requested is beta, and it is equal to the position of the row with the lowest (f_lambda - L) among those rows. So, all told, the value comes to 3968 AA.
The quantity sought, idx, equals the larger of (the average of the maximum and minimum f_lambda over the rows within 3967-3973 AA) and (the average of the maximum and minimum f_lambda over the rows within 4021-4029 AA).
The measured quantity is 13.2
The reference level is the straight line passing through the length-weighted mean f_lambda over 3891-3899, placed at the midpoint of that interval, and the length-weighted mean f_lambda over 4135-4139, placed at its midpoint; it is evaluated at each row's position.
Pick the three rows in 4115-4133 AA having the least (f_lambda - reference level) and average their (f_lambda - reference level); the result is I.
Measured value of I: -1.17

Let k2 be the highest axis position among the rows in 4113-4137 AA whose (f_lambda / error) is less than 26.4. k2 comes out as 4132 AA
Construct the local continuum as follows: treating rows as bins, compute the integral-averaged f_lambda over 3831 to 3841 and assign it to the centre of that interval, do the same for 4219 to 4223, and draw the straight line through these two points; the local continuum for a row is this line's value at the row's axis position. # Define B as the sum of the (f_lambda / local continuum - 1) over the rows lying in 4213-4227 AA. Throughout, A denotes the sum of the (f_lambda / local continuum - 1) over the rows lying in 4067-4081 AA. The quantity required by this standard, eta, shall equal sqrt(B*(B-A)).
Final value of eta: 0.7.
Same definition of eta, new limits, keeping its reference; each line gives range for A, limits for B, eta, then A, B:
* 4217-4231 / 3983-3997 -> 2.4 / -0.3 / 2.2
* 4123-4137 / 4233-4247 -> 0.5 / 0.6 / -0.3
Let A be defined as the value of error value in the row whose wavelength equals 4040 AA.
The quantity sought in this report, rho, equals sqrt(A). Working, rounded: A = 0.50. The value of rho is 0.71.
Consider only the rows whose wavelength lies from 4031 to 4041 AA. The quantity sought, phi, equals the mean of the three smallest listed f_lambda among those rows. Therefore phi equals 12.1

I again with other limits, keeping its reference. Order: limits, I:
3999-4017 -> 1.36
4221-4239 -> -3.04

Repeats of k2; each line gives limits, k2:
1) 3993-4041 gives 4040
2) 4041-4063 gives 4062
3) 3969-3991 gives 3990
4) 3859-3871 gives 3870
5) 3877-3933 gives 3932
